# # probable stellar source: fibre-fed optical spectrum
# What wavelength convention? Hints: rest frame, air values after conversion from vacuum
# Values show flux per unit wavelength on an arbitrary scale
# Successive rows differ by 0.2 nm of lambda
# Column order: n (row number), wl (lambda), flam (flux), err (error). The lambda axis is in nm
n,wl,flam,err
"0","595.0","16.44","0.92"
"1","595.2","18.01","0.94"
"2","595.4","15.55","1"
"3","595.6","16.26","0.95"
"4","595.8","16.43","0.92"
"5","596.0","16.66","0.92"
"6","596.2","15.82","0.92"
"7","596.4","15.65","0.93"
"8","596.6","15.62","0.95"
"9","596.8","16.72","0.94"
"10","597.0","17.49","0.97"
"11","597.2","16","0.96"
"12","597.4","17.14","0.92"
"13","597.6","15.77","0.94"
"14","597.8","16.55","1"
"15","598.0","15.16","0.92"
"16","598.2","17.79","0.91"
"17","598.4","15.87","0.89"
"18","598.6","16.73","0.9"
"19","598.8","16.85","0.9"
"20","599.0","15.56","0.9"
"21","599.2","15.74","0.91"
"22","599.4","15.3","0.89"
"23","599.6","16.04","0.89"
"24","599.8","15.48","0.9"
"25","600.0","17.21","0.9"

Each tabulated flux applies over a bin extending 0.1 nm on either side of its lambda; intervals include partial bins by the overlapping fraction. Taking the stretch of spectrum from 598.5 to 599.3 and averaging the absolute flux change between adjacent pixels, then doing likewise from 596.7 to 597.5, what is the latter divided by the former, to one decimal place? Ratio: 2.1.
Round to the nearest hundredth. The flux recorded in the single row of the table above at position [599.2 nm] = 15.74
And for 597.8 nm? 16.55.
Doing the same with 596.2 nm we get 15.82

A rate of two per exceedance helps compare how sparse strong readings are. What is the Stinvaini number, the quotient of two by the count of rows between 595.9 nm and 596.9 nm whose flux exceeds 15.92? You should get 1.00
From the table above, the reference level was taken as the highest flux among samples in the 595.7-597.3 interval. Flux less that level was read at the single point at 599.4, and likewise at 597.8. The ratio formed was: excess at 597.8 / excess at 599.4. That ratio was 0.43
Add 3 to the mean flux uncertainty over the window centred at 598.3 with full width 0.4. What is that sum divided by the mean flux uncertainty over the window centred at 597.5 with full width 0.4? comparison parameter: 4.19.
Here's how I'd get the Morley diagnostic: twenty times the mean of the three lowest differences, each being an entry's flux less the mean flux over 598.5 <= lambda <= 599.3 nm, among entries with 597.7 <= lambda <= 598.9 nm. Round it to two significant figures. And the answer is -7.2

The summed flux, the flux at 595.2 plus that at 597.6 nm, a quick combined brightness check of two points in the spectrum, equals 33.8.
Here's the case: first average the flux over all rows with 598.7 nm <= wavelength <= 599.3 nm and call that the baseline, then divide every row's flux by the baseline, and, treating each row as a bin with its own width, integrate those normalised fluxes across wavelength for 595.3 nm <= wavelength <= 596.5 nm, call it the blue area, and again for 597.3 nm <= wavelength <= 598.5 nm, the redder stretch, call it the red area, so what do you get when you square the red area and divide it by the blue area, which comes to 1.2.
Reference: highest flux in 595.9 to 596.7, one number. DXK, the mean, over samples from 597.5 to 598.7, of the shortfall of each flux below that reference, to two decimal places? 0.35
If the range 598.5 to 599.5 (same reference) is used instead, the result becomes 0.62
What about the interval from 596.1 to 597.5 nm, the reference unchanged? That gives 0.31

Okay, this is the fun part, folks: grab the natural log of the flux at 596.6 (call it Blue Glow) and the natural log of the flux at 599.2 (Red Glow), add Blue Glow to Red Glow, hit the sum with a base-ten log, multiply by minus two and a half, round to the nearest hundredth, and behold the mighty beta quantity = -1.85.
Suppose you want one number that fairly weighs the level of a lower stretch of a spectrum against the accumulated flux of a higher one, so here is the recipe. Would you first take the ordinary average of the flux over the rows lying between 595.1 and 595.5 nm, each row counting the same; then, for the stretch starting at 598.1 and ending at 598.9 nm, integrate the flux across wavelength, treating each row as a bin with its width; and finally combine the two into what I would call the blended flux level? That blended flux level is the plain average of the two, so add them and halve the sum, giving 15.1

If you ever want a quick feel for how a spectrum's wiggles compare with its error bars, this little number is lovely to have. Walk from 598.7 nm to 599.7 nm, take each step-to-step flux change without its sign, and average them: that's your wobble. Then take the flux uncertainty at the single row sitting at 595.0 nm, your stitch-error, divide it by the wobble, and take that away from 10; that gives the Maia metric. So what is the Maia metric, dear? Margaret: 8.6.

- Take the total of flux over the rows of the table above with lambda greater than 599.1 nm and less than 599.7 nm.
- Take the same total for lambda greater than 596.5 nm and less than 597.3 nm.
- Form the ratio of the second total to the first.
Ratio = 1.4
